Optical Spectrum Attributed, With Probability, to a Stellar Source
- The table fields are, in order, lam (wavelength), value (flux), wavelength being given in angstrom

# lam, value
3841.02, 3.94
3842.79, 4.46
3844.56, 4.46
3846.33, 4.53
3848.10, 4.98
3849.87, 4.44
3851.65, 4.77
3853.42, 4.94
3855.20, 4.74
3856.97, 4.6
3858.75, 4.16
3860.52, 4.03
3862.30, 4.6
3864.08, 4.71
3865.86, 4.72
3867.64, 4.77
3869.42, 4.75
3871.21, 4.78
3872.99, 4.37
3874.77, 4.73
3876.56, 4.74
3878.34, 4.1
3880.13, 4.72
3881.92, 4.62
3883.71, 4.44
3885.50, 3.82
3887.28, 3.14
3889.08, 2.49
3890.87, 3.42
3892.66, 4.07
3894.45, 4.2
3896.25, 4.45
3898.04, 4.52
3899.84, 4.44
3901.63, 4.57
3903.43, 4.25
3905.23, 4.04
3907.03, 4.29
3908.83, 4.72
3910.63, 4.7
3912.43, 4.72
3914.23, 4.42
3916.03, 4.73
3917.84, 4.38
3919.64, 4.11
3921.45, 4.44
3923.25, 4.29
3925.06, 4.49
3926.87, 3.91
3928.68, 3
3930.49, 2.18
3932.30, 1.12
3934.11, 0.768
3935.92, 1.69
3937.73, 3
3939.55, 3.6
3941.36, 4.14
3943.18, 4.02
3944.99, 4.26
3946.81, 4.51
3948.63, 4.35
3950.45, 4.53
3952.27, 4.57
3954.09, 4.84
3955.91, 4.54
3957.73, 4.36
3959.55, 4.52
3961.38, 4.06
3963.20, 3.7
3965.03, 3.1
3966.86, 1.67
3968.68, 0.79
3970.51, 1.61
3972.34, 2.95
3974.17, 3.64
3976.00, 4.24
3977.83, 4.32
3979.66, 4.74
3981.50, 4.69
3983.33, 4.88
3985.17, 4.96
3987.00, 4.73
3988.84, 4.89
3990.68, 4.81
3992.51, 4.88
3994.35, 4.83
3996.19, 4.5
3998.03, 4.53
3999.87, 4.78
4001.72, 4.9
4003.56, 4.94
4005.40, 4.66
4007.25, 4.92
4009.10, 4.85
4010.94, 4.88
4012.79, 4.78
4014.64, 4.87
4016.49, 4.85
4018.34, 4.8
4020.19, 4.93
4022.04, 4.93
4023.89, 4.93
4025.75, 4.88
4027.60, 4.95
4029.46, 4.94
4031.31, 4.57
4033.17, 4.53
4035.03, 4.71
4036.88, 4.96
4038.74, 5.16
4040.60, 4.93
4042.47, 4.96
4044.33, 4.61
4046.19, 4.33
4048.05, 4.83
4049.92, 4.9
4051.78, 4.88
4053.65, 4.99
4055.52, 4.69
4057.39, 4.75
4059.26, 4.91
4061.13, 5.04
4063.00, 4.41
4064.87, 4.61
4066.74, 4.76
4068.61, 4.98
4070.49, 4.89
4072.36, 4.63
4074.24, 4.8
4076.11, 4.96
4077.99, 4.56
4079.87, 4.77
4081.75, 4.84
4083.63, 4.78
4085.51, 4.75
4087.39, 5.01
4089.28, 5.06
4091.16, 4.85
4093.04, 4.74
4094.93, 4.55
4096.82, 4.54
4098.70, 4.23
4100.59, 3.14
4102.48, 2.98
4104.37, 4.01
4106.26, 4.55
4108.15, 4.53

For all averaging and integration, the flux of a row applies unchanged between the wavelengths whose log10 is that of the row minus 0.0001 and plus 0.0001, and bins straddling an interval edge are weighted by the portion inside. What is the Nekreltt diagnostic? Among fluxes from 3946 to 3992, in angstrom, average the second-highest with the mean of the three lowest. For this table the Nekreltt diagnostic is 3.1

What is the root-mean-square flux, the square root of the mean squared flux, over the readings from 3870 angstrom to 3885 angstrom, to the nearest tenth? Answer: 4.6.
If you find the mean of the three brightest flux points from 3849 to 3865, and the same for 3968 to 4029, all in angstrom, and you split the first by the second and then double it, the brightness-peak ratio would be 1.95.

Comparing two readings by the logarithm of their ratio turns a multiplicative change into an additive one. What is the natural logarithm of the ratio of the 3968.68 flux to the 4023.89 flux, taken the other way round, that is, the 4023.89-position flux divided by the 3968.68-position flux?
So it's 1.8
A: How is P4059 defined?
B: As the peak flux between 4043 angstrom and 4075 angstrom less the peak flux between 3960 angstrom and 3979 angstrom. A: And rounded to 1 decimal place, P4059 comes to 0.7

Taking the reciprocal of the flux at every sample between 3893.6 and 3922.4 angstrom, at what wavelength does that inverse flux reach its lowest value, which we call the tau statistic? 3916.03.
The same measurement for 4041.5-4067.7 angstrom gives 4061.13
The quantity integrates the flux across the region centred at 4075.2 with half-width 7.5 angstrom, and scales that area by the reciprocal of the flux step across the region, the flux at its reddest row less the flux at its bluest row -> -515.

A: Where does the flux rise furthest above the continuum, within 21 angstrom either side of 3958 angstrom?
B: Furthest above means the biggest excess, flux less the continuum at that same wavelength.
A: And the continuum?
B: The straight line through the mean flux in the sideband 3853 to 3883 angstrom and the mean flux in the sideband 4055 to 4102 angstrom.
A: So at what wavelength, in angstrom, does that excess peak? 3954.09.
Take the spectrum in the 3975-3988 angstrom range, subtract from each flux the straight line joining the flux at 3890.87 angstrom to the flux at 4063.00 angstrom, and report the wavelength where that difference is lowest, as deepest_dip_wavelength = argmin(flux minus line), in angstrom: 3976.00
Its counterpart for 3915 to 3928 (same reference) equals 3926.87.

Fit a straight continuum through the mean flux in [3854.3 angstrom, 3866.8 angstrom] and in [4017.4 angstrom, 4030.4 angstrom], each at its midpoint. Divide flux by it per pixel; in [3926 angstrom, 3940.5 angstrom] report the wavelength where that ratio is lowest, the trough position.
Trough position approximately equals 3934.11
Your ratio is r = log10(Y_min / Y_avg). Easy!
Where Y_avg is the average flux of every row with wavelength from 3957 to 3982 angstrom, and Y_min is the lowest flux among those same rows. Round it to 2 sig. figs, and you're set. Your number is -0.64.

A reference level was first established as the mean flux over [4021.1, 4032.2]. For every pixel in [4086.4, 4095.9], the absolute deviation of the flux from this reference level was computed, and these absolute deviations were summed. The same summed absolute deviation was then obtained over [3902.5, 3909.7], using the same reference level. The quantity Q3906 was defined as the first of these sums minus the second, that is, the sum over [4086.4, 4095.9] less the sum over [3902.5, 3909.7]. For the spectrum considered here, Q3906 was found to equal -1.4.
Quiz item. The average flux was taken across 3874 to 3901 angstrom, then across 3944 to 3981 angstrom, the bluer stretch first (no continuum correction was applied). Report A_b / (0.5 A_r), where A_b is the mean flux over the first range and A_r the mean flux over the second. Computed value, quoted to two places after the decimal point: 2.19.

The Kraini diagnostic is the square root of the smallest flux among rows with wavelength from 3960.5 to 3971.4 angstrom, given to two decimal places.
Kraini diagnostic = 0.89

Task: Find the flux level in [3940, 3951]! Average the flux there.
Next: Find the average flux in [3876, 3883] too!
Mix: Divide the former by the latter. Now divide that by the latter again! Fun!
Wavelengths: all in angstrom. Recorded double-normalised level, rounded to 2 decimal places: 0.21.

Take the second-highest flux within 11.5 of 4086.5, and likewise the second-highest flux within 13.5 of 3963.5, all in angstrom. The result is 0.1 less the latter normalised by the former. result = -0.812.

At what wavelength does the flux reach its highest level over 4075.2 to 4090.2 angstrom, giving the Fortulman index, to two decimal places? 4089.28 angstrom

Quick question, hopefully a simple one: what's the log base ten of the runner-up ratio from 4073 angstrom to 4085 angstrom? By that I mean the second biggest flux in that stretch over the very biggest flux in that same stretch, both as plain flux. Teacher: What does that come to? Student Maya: -0.0106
